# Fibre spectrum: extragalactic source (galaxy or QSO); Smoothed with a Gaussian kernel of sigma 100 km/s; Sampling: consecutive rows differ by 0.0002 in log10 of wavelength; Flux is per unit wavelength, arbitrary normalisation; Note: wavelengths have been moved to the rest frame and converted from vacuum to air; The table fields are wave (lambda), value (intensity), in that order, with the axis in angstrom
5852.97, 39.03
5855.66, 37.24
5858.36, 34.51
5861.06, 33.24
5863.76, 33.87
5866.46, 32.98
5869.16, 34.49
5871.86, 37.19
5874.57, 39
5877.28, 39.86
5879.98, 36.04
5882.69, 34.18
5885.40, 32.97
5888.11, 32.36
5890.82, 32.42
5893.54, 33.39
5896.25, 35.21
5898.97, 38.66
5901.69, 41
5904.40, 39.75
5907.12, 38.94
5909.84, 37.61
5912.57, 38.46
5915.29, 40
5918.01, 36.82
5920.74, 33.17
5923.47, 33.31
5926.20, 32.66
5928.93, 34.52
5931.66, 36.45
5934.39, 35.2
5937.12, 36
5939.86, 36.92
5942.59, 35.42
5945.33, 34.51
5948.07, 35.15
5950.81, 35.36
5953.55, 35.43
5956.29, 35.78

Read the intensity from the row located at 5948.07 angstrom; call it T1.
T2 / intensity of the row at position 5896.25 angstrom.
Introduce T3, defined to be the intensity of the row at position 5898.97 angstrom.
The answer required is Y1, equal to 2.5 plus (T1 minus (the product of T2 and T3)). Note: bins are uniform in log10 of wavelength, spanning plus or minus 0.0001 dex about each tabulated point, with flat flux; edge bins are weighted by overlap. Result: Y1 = -1324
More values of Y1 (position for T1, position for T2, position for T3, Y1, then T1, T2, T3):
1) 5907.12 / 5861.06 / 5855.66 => -1196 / 38.94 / 33.24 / 37.24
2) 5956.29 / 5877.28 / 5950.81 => -1371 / 35.78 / 39.86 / 35.36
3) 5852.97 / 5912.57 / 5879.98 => -1345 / 39.03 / 38.46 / 36.04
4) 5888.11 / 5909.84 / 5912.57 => -1412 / 32.36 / 37.61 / 38.46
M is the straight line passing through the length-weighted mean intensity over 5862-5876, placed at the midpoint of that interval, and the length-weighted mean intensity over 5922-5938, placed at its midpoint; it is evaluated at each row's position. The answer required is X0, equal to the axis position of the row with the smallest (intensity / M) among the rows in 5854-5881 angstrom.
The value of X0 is 5866.46 angstrom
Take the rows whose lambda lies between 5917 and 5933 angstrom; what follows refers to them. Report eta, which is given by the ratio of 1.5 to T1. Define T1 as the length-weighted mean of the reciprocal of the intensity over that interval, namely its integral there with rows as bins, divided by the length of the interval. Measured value 51.6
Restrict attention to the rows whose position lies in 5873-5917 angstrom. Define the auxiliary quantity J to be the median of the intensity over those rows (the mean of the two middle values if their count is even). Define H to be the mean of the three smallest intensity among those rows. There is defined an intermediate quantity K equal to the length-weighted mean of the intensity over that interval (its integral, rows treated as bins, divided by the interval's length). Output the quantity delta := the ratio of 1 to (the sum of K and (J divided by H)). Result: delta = 0.0263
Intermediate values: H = 32.6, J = 38.0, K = 37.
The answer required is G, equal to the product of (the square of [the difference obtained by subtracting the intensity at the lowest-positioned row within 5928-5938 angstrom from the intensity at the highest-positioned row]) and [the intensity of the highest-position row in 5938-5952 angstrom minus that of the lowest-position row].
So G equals -3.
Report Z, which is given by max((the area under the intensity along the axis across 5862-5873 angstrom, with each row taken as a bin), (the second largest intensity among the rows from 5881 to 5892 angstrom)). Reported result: 380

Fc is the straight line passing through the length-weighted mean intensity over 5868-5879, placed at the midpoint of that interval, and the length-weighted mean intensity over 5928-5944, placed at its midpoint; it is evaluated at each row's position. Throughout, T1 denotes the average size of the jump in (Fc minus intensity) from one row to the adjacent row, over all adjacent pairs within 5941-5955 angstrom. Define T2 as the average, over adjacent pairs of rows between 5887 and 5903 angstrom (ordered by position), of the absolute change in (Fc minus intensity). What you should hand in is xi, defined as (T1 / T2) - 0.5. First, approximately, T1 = 0.5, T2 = 1.81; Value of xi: -0.2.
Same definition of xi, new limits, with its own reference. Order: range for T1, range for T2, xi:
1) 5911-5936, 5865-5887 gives 0.4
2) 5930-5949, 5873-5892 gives 0.2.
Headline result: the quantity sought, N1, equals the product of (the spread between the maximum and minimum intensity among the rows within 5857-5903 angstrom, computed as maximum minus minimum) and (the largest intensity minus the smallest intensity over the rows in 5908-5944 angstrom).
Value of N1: 63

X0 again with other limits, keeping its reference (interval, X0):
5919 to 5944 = 5926.20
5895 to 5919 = 5896.25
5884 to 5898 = 5888.11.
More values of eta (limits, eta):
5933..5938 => 53.3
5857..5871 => 50.9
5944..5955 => 52.7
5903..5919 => 57.9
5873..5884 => 55.7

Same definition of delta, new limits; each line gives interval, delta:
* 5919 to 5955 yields 0.0278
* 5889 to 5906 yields 0.0265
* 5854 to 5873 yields 0.0279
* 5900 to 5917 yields 0.0248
